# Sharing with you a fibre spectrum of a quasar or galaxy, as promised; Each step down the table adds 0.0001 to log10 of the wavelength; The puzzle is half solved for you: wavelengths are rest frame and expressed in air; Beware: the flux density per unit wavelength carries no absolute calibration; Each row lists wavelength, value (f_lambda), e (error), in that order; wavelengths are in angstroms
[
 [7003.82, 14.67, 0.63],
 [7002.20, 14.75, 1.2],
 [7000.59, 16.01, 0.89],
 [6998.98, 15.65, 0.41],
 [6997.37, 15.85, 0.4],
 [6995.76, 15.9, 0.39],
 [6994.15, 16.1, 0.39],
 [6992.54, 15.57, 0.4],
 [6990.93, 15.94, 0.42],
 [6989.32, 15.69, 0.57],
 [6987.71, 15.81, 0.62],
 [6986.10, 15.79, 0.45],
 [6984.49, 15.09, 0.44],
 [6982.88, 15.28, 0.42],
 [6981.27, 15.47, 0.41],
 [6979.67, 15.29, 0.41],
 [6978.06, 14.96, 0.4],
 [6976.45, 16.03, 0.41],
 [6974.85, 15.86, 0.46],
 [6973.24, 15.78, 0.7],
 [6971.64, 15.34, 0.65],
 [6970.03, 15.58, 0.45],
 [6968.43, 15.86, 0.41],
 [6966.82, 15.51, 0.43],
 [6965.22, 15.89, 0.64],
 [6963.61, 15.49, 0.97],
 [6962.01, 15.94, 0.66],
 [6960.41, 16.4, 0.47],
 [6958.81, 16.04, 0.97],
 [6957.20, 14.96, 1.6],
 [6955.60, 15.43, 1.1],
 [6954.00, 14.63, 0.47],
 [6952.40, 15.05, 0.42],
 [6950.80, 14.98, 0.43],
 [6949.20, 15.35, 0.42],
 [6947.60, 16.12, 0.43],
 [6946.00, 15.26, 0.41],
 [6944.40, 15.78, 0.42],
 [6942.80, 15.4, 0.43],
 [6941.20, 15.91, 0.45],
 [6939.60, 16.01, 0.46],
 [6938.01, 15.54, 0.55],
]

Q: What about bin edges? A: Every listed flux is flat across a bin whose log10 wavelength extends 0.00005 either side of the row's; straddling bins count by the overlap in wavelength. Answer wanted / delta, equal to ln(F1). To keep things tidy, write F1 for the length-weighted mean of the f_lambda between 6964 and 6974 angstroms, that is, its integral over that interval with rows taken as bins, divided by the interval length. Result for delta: 2.75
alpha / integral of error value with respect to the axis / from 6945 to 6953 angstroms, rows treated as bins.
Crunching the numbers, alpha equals 3.4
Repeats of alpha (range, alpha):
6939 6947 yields 3.5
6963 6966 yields 2.4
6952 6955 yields 1.5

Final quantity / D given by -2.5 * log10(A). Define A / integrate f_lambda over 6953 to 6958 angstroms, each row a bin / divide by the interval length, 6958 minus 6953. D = -2.94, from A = 15.0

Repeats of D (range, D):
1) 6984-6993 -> -2.99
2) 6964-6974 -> -2.99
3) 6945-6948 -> -2.99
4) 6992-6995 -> -3.00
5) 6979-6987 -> -2.97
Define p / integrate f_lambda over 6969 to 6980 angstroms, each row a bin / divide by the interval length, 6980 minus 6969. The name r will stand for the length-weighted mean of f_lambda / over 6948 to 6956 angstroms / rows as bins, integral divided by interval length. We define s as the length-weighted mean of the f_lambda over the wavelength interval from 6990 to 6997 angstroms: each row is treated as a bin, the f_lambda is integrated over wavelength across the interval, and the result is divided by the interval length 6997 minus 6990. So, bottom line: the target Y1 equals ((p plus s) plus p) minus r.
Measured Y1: 31.9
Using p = 15.6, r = 15.1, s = 15.9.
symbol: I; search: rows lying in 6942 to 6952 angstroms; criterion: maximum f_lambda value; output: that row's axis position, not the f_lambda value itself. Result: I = 6947.60 angstroms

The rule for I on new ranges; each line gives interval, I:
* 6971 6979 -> 6976.45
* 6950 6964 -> 6960.41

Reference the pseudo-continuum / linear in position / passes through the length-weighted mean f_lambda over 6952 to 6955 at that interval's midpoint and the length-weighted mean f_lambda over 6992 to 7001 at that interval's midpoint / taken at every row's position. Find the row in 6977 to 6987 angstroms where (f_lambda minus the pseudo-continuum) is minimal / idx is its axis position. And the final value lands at 6984.49 angstroms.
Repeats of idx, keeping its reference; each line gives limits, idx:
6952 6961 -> 6954.00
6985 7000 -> 6998.98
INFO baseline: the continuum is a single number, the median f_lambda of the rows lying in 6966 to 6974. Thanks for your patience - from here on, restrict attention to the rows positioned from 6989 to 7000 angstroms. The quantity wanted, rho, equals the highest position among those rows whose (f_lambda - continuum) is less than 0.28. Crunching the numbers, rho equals 6998.98 angstroms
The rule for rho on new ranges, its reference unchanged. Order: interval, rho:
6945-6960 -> 6957.20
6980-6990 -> 6989.32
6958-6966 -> 6963.61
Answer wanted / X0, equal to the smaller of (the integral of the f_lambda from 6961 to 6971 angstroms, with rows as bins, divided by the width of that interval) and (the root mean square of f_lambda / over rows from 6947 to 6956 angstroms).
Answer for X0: 15.3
